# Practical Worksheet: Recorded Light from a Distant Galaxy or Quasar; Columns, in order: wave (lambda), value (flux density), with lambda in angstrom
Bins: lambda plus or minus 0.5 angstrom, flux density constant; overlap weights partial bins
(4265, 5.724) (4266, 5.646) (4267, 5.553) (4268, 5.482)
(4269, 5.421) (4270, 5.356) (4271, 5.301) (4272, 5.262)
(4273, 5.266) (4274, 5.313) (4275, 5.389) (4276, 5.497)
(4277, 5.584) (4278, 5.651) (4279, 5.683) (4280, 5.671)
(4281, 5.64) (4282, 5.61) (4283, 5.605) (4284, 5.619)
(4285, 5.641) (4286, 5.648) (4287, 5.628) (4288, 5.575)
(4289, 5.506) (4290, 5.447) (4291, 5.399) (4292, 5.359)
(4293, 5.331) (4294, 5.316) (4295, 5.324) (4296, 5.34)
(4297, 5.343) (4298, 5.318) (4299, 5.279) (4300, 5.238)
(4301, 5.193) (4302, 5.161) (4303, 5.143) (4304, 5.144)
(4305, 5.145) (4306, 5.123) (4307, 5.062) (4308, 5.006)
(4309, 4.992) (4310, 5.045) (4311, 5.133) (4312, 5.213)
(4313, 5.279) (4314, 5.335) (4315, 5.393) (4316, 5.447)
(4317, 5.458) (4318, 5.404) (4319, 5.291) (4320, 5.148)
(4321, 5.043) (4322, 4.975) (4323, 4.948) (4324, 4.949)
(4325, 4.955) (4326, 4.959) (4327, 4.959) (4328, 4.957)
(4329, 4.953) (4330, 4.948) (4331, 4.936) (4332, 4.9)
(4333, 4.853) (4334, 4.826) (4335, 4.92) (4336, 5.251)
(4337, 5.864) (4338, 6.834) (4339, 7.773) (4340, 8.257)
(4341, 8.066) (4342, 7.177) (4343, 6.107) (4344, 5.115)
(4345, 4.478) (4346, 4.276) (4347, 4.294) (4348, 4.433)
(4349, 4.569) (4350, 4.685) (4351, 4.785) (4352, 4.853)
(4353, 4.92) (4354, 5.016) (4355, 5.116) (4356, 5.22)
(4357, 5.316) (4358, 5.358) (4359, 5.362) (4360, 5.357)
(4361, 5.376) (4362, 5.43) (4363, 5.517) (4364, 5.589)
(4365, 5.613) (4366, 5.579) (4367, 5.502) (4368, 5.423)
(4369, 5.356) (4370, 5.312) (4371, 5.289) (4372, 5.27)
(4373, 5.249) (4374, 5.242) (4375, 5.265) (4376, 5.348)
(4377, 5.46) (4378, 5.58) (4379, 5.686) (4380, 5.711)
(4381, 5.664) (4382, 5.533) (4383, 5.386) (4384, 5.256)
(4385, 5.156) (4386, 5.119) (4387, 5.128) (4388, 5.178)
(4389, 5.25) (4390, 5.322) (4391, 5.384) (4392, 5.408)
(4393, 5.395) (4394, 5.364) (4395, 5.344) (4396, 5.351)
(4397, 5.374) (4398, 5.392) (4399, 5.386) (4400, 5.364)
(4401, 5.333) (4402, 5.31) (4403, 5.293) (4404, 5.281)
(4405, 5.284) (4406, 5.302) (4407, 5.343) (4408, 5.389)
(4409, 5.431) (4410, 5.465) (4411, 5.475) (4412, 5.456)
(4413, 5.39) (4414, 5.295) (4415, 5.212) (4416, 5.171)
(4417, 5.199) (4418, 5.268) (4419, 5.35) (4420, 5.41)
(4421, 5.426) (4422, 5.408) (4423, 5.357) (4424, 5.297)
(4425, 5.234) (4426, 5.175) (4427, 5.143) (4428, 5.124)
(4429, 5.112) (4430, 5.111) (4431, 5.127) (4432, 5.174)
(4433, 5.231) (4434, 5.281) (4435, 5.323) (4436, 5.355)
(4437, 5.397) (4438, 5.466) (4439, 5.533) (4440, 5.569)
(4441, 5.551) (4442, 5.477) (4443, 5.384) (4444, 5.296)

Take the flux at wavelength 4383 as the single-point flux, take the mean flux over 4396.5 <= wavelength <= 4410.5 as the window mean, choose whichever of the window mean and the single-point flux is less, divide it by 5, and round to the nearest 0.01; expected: 1.07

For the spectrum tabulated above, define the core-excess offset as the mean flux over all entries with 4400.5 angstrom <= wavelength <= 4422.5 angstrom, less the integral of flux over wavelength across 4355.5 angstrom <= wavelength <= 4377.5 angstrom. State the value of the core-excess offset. -113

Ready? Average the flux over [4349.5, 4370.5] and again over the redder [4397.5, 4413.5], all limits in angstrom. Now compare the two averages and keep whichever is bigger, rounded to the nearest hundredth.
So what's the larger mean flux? 5.37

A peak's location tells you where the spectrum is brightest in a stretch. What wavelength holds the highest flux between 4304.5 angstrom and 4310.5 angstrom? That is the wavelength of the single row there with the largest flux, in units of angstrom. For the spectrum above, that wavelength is 4305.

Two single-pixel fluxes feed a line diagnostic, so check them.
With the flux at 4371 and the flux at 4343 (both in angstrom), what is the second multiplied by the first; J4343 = 32.3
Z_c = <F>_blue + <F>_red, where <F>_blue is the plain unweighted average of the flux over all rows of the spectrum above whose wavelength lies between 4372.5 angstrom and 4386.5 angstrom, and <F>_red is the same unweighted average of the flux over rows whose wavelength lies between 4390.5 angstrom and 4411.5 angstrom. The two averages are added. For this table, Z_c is 10.8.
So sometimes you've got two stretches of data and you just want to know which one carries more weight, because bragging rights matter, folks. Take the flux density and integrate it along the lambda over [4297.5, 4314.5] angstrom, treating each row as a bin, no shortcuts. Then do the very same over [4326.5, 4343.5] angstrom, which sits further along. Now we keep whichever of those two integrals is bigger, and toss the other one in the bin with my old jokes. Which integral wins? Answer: 99.6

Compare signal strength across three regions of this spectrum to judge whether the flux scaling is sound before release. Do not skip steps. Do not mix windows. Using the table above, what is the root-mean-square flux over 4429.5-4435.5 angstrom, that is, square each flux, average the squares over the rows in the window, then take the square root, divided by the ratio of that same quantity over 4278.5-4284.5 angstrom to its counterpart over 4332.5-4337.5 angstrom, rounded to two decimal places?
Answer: 4.76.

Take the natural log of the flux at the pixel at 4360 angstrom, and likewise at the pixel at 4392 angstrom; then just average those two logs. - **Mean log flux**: 1.68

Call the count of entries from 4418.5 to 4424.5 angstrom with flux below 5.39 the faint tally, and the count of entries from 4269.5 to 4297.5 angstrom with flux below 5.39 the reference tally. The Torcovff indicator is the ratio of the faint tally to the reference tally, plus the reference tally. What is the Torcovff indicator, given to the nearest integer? 12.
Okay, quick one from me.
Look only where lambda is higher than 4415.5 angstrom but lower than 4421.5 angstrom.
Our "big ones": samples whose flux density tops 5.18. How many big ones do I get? 5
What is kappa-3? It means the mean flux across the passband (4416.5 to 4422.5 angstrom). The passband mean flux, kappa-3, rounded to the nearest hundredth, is 5.34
